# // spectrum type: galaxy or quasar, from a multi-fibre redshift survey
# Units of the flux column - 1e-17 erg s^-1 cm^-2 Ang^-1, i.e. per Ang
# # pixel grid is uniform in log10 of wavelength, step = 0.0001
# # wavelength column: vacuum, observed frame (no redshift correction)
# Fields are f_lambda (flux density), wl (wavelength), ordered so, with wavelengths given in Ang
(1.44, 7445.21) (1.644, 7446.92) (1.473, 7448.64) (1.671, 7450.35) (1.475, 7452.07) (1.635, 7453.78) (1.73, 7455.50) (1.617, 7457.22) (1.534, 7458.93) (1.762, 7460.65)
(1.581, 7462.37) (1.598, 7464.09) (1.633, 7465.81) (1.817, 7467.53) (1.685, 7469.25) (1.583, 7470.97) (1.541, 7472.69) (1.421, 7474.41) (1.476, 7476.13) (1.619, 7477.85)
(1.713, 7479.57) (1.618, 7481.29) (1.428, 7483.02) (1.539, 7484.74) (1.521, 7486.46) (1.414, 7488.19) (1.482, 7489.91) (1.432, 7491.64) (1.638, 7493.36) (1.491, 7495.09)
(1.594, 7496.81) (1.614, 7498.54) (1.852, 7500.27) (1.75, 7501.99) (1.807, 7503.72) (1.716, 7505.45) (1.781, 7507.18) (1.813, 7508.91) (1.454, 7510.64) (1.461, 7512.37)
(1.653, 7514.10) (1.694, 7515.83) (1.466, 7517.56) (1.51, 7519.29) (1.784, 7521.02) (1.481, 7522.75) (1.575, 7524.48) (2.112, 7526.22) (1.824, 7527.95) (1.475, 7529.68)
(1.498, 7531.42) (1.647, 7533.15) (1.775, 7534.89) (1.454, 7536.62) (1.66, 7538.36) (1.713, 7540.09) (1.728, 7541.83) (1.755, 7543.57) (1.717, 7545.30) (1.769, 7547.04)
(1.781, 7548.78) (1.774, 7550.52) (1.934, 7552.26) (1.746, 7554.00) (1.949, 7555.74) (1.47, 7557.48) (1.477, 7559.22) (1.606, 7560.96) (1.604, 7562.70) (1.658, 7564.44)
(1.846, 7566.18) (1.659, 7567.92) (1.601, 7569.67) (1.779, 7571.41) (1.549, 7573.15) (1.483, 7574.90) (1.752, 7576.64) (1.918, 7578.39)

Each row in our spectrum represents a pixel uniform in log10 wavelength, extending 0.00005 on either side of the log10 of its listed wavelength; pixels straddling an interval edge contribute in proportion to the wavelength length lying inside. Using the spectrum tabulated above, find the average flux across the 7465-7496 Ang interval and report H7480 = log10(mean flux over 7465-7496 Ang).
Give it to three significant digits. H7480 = 0.193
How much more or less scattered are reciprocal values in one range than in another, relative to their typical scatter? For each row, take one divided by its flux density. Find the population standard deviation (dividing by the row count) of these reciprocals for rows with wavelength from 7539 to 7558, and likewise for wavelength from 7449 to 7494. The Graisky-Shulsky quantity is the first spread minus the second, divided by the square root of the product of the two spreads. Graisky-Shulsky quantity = -0.04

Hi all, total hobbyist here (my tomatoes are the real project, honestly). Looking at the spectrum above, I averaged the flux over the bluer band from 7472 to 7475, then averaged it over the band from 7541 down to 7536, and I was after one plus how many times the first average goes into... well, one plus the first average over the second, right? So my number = 1.92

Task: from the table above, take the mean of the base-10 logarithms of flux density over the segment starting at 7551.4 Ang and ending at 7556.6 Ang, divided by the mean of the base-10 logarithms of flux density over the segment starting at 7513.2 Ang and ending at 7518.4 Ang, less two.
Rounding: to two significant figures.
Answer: -0.67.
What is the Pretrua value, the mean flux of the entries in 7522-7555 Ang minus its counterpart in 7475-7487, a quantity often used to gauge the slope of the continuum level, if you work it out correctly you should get 0.15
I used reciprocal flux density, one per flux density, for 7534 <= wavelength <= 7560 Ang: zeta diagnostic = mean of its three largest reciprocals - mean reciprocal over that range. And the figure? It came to 0.094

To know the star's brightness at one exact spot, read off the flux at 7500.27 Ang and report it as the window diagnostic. 1.852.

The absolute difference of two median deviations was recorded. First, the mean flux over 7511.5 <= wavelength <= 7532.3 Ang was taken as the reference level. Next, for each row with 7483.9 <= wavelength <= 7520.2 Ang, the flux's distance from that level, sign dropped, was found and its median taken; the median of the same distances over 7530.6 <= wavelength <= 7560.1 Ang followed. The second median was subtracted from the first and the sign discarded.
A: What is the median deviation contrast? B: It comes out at 0.00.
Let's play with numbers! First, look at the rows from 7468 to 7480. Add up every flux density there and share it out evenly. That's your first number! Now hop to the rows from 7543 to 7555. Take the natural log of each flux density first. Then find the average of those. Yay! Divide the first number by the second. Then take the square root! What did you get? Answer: 1.65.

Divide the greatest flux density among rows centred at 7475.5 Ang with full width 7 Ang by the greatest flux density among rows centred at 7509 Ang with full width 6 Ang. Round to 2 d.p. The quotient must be 0.89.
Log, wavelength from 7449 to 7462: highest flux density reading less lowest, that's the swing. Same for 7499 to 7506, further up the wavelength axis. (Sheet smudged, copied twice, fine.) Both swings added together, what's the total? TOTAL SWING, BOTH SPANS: 0.42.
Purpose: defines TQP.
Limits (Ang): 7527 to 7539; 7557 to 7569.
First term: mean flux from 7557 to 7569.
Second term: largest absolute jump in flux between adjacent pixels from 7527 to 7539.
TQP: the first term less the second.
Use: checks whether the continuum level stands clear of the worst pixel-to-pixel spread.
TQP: 1.27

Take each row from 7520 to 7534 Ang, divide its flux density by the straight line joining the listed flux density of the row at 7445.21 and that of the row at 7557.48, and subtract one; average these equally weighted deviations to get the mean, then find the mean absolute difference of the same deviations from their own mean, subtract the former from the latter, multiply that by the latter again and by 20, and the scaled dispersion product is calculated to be -0.06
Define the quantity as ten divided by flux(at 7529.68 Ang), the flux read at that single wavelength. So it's 6.78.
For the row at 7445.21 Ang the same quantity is 6.94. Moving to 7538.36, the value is 6.02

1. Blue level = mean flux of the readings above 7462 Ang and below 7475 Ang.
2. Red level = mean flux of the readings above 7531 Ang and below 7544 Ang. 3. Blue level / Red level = 0.97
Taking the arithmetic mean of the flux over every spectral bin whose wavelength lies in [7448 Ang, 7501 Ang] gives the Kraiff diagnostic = 1.59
